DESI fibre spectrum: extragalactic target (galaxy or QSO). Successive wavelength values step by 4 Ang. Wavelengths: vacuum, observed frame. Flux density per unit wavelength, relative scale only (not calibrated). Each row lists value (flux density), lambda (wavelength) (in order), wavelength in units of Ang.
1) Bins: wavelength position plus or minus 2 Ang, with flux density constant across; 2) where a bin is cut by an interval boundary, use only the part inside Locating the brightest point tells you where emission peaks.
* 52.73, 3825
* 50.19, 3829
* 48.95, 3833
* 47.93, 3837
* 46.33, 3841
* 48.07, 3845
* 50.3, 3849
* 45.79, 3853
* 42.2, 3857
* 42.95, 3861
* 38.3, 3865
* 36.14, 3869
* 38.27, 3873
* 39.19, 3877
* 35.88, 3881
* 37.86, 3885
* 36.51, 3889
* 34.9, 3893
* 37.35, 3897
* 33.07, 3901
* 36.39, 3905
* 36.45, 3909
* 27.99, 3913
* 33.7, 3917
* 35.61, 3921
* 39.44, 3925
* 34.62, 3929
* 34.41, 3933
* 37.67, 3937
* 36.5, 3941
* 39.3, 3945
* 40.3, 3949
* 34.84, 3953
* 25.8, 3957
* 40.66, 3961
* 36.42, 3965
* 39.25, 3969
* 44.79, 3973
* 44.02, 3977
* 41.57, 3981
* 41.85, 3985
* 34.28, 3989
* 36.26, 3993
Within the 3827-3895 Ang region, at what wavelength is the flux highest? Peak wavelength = 3849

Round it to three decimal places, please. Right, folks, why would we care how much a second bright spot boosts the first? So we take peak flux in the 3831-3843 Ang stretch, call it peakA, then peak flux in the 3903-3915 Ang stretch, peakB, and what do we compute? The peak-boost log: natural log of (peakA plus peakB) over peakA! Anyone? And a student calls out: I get 0.557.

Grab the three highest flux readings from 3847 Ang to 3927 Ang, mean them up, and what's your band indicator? 46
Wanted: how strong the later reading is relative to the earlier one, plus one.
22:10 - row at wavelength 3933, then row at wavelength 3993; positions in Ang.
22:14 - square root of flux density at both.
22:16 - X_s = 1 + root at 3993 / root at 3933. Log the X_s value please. 2.03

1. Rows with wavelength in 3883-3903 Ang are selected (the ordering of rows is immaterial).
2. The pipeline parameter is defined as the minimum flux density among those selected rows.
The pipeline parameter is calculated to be 33.07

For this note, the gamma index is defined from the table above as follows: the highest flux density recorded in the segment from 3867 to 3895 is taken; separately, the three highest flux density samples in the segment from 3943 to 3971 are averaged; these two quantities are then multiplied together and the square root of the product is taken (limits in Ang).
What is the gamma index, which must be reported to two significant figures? 40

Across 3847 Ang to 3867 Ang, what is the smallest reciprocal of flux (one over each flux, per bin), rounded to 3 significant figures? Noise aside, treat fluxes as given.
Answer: 0.0199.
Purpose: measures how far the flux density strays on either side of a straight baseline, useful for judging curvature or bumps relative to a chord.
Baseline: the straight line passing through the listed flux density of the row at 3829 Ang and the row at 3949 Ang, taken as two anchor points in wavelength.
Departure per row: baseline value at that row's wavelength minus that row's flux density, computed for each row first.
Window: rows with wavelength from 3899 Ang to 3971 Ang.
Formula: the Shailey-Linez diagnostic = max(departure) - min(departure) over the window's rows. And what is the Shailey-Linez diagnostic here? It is 16.6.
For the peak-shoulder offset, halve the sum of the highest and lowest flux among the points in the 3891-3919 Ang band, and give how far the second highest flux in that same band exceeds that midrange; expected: 3.8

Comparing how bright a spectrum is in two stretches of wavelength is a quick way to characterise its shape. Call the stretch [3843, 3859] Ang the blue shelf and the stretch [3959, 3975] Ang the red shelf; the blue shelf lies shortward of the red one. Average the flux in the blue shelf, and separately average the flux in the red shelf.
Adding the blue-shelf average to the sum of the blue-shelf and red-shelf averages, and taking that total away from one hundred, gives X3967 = -33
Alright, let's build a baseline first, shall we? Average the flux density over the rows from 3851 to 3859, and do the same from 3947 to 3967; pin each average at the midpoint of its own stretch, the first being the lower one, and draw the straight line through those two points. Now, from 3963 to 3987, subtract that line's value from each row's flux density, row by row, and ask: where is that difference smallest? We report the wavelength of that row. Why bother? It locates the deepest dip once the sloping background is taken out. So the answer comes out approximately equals 3965 Ang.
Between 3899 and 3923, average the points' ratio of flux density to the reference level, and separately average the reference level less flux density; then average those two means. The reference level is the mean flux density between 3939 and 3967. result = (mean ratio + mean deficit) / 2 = 1.7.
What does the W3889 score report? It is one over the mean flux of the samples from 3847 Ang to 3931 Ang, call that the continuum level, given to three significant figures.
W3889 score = 0.0265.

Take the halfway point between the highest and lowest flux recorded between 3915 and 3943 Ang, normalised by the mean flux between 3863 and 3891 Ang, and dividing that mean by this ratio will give 38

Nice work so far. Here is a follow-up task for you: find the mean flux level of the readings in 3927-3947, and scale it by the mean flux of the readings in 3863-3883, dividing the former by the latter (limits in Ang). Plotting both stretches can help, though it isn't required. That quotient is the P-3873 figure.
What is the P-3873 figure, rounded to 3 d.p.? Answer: 0.972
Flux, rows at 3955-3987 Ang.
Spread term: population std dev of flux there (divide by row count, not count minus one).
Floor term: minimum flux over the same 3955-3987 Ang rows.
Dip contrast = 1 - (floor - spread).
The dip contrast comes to -19.1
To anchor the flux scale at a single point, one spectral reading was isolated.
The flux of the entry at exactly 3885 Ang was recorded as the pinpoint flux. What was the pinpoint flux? 37.86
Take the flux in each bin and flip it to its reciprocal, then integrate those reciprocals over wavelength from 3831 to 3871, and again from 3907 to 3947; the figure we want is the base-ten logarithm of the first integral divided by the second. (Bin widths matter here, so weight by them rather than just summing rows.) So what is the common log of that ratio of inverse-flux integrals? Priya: -0.10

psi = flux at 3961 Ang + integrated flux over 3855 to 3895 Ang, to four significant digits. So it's 1569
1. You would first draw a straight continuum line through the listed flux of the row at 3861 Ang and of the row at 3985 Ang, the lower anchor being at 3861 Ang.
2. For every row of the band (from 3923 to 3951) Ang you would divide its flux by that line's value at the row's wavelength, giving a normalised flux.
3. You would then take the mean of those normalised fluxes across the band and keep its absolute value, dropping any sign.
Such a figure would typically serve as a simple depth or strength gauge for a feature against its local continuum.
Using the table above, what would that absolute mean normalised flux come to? 0.886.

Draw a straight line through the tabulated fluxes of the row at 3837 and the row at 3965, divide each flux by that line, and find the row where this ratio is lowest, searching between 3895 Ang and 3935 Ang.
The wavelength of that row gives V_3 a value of 3913 Ang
